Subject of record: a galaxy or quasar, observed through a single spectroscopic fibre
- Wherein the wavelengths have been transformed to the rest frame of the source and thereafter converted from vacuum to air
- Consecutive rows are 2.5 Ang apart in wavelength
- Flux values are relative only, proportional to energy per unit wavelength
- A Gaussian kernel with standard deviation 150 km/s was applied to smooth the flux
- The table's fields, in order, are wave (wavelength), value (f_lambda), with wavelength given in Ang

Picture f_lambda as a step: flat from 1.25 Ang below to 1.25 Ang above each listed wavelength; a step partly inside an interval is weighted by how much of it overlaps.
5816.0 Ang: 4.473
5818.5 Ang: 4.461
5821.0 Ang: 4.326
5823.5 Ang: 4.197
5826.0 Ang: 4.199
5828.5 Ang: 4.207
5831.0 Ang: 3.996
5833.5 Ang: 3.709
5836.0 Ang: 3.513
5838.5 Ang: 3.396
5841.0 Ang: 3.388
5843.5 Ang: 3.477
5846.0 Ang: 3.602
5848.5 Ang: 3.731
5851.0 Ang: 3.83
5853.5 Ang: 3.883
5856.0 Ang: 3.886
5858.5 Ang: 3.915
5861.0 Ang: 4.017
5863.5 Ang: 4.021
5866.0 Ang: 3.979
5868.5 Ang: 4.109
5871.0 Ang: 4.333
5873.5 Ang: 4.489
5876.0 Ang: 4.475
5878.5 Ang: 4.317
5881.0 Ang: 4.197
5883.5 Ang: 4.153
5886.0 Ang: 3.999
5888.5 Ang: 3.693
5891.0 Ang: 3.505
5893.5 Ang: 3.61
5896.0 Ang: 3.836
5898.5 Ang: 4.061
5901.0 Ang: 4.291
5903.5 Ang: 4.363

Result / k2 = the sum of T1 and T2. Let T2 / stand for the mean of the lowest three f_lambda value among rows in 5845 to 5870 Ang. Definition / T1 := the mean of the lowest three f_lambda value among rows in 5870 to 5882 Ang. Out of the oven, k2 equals 8.00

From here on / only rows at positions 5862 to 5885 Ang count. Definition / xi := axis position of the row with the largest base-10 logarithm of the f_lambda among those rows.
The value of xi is 5873.5 Ang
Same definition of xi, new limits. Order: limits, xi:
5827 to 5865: 5828.5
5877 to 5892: 5878.5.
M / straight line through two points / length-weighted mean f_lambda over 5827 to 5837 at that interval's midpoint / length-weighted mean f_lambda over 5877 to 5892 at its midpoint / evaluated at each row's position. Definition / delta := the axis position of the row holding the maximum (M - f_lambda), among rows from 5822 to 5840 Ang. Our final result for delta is 5838.5 Ang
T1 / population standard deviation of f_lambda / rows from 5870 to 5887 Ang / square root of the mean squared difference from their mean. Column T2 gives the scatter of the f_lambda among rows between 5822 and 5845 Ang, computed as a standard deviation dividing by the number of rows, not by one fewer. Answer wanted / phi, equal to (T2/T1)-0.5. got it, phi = 1.58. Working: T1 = 0.16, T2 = 0.34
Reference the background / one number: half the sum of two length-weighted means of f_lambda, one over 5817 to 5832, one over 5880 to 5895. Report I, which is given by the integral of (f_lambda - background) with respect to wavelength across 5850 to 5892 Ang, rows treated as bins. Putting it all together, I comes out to 0.2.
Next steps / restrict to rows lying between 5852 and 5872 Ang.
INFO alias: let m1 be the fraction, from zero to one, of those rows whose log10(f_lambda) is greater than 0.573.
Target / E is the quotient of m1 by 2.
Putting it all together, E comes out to 0.50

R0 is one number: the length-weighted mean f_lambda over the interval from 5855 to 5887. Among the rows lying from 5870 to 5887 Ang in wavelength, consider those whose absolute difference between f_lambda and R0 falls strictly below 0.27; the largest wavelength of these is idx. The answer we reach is 5886.0 Ang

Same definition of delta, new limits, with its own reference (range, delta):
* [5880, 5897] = 5891.0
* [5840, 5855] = 5841.0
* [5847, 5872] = 5848.5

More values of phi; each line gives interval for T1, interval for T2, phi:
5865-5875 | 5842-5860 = 0.28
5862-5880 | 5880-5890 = 0.52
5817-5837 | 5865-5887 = 0.09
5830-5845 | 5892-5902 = 0.68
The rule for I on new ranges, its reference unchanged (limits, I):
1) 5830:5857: -10.2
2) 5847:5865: -2.7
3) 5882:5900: -3.6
